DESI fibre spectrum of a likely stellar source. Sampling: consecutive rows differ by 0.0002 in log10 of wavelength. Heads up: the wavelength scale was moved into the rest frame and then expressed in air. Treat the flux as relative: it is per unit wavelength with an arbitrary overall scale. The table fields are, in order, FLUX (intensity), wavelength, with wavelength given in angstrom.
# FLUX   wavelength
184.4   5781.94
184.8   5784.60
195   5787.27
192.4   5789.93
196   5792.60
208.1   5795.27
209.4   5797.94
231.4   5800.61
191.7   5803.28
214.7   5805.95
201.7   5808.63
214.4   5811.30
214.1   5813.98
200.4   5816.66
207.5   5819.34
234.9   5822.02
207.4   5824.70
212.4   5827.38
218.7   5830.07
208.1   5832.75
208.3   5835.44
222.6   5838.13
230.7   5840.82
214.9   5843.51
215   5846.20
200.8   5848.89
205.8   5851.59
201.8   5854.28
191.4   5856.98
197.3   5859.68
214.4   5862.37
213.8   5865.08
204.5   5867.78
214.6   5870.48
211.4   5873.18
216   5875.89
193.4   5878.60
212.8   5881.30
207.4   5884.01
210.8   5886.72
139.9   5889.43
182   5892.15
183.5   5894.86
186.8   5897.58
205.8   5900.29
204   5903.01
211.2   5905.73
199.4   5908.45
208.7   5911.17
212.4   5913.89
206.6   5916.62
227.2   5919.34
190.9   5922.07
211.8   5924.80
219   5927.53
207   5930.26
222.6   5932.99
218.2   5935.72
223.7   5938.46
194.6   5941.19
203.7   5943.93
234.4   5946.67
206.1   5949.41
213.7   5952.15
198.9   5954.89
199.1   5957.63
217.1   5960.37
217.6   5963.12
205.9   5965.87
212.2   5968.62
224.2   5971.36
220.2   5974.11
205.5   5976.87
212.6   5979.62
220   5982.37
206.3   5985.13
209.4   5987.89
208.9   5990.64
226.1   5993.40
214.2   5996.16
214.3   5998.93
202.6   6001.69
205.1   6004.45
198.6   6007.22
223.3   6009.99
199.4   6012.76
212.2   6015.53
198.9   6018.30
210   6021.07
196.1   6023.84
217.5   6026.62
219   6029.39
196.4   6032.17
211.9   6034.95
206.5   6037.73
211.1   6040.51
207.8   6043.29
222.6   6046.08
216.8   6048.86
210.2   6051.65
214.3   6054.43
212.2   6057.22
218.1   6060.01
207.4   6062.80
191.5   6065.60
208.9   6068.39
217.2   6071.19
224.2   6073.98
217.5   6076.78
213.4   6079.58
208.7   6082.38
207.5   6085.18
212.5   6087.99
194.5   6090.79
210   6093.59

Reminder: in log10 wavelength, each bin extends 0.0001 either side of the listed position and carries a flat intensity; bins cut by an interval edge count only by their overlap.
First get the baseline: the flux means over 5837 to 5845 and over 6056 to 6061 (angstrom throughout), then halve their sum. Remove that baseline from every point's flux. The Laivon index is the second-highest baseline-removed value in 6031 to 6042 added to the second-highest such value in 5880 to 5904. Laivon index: -16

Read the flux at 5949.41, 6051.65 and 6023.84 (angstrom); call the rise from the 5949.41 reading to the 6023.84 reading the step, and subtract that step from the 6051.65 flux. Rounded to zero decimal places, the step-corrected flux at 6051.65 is 220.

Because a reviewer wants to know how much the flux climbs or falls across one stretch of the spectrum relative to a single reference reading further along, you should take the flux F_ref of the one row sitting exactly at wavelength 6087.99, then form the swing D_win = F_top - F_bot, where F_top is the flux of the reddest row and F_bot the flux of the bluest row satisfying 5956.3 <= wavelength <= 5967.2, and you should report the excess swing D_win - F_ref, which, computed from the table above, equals -206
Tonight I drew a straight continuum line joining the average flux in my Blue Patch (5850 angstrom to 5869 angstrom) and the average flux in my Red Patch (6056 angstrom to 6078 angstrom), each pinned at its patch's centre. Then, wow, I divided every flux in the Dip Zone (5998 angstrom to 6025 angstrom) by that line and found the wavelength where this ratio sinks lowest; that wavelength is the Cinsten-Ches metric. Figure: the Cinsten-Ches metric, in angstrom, 6023.84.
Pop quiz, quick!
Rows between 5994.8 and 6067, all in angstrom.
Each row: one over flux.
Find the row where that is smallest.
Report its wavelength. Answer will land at 6009.99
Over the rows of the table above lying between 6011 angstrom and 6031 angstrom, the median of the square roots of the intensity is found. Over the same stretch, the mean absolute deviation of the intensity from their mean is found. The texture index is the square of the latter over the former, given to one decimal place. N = 4.5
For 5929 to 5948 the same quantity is 8.6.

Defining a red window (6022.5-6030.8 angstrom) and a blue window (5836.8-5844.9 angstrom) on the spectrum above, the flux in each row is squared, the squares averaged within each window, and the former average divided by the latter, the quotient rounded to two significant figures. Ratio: 0.90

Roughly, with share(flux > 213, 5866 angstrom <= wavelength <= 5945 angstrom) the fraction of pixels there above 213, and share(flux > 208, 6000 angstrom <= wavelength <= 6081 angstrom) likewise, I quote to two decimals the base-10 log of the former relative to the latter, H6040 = -0.41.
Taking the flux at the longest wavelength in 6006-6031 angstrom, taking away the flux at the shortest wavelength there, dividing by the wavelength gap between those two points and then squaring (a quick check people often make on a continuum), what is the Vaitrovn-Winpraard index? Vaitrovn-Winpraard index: 0.8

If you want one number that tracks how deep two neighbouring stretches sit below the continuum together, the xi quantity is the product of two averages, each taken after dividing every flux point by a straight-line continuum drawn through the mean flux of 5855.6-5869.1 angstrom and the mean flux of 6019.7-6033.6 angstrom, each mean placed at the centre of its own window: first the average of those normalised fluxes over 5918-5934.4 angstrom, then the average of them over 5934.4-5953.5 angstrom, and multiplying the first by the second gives 1.07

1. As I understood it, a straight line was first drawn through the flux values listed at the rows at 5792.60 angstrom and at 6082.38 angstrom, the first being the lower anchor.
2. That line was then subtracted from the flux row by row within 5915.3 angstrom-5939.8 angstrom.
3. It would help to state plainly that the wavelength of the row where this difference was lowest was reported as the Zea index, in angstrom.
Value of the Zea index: 5922.07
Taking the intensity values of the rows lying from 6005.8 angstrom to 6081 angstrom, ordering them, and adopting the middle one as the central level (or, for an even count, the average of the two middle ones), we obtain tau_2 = 212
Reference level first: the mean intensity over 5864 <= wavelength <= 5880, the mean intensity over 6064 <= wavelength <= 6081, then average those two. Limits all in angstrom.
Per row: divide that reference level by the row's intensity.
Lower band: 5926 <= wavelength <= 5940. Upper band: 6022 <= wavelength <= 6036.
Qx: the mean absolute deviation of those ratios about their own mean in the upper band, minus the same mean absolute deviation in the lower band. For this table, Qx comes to 0.027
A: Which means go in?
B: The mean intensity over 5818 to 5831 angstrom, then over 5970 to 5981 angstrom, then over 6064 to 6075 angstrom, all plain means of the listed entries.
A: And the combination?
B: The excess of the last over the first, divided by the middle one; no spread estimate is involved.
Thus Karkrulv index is -0.03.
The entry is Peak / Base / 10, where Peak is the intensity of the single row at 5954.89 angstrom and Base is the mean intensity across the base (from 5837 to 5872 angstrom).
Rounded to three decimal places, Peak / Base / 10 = 0.095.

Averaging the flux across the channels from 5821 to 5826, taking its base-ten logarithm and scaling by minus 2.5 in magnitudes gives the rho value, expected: -5.86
